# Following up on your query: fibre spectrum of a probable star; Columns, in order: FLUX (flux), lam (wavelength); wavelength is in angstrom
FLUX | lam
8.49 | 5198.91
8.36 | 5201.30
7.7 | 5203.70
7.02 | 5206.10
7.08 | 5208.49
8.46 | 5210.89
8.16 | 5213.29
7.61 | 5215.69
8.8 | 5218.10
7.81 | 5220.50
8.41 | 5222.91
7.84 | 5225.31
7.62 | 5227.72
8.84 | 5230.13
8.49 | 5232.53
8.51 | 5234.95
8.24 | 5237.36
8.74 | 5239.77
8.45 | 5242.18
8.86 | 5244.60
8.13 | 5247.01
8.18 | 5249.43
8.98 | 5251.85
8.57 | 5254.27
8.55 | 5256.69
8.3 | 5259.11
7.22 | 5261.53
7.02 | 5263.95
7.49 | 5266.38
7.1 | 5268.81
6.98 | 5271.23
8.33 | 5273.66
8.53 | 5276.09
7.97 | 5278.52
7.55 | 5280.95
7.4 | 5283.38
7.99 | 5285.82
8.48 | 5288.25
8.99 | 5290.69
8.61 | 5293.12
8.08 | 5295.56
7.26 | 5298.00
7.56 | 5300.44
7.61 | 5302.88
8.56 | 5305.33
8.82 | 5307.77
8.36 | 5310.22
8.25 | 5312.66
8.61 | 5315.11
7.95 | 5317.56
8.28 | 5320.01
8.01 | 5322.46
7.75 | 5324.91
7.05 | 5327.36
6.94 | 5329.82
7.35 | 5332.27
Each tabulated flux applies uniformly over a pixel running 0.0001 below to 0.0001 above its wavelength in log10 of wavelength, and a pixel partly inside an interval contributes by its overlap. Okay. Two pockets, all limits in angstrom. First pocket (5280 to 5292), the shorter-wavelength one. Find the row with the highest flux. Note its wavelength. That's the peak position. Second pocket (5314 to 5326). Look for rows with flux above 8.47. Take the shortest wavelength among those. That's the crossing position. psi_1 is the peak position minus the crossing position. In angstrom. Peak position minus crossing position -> -24.4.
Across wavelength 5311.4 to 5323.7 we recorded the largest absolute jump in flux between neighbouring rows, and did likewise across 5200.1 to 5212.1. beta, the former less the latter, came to -0.72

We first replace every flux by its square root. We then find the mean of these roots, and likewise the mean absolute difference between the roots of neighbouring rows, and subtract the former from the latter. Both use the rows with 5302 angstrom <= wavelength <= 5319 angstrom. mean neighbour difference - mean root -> -2.80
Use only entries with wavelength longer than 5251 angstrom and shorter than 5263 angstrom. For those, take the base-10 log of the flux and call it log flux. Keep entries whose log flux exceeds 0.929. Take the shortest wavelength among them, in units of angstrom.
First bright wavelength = 5251.85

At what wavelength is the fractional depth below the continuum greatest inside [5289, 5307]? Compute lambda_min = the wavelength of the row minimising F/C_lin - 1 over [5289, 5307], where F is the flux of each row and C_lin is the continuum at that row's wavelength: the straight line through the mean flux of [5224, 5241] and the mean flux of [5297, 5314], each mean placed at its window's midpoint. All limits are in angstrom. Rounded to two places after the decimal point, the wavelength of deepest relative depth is 5298.00 angstrom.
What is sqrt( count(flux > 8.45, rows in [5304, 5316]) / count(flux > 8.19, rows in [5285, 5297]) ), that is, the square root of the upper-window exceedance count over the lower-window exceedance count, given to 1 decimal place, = 1.0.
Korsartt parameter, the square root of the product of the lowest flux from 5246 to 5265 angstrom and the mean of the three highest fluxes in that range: 7.81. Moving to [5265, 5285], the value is 7.60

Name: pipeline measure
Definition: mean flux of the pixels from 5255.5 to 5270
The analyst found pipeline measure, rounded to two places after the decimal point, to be 7.61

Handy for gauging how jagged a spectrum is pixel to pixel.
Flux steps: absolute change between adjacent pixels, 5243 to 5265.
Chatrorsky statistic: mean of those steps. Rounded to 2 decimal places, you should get 0.44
